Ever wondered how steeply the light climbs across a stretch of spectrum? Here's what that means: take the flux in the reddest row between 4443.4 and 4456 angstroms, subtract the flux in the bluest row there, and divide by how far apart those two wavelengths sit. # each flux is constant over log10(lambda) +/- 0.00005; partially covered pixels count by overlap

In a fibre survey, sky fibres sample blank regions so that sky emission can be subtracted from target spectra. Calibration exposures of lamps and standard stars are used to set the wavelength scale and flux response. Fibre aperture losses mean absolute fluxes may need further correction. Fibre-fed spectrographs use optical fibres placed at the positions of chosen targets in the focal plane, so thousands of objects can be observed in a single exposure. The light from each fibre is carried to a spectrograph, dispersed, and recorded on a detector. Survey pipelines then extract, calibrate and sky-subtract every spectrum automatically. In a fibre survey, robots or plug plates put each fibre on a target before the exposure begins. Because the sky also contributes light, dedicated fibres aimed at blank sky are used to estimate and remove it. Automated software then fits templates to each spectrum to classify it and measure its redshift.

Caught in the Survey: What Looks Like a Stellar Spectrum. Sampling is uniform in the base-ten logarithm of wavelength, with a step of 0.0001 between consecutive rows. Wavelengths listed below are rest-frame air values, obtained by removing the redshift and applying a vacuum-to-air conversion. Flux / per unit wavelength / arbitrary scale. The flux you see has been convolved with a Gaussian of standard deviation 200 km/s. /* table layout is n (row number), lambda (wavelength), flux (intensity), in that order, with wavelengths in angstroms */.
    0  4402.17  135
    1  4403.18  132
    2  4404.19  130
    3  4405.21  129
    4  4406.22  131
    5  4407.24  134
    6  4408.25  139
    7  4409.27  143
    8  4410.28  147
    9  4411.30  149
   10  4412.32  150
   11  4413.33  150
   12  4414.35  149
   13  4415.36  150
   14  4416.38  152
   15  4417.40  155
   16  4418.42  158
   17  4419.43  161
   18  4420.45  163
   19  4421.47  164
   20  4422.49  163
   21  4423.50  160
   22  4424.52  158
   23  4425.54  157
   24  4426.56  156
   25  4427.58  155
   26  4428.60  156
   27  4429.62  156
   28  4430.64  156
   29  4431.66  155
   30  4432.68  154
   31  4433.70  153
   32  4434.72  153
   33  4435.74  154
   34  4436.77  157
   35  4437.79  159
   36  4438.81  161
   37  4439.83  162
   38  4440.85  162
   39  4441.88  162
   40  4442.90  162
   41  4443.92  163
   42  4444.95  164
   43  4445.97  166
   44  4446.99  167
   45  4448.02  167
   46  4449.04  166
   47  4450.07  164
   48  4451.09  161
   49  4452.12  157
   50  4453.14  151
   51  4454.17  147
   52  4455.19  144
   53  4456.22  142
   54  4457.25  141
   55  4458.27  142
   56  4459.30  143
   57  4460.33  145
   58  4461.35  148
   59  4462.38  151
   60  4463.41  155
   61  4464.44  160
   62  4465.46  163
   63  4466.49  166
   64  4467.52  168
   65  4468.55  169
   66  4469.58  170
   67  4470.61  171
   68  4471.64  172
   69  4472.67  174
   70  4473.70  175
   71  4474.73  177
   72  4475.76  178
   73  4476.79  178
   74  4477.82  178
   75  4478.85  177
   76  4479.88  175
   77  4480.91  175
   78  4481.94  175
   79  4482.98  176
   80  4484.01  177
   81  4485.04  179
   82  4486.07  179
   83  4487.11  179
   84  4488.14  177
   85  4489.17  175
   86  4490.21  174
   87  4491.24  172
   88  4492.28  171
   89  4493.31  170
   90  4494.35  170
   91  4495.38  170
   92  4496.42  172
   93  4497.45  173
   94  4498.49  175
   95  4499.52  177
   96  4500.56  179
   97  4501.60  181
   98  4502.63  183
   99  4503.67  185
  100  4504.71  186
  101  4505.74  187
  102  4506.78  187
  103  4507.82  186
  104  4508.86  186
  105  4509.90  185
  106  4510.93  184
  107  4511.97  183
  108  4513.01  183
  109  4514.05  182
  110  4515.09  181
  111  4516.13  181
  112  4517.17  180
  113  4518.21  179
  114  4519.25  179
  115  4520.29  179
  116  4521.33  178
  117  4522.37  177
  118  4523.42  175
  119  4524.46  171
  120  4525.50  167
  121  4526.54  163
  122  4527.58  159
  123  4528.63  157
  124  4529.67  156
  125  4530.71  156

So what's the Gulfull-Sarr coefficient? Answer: -2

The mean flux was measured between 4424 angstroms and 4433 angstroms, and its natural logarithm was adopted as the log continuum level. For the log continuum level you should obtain 5.05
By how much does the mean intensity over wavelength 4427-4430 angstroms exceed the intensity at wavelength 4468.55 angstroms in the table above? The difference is -13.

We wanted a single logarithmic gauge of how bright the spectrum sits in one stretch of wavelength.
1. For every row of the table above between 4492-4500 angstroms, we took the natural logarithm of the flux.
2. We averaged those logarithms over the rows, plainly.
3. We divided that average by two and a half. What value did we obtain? 2.06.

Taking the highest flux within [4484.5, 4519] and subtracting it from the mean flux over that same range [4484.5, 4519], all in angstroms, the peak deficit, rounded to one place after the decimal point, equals -7.9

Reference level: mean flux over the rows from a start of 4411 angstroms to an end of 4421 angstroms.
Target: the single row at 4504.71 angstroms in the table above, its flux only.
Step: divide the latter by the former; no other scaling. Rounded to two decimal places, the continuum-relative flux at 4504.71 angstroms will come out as 1.21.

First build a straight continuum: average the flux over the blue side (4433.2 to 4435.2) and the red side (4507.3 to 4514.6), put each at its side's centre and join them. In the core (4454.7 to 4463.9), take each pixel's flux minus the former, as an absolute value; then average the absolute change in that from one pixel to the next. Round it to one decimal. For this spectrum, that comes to 1.9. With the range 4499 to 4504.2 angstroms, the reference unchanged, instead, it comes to 1.3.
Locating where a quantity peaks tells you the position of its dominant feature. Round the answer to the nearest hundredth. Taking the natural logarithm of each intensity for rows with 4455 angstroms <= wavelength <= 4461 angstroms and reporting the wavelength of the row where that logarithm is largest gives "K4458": 4460.33 angstroms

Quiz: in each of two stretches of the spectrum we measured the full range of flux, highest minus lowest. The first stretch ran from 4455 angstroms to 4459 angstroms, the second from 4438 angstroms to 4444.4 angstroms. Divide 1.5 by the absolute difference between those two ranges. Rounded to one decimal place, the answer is 1.5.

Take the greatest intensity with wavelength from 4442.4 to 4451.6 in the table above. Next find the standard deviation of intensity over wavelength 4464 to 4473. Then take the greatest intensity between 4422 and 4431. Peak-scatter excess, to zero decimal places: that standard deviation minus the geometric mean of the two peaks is -161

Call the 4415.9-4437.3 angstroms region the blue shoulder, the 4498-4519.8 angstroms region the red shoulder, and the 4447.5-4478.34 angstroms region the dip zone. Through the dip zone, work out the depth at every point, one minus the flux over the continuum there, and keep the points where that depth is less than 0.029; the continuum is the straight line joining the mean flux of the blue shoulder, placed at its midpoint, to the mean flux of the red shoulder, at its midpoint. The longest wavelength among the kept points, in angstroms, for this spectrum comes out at 4477.82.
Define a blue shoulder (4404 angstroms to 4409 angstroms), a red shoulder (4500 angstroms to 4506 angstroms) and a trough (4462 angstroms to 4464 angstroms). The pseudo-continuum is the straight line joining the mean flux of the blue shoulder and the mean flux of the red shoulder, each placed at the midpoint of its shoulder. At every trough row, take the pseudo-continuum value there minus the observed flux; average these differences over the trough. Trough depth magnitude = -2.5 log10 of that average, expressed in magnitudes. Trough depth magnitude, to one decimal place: -2.4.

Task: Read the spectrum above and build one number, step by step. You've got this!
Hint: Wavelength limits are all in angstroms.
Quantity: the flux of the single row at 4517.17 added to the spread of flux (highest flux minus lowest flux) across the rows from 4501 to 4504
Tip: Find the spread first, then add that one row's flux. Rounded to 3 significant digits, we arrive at 184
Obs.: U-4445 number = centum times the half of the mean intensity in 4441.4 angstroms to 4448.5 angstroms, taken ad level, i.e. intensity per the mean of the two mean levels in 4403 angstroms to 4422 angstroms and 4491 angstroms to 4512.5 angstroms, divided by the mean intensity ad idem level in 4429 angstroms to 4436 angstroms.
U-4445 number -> 53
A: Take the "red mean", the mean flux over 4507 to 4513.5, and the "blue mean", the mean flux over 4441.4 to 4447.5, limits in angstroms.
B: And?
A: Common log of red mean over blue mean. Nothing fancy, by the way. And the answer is 0.051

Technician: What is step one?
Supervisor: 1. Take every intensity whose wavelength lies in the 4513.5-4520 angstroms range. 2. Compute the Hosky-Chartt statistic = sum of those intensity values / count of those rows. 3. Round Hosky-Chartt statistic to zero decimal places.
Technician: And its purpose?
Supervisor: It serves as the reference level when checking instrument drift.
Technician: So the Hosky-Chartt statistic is 180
